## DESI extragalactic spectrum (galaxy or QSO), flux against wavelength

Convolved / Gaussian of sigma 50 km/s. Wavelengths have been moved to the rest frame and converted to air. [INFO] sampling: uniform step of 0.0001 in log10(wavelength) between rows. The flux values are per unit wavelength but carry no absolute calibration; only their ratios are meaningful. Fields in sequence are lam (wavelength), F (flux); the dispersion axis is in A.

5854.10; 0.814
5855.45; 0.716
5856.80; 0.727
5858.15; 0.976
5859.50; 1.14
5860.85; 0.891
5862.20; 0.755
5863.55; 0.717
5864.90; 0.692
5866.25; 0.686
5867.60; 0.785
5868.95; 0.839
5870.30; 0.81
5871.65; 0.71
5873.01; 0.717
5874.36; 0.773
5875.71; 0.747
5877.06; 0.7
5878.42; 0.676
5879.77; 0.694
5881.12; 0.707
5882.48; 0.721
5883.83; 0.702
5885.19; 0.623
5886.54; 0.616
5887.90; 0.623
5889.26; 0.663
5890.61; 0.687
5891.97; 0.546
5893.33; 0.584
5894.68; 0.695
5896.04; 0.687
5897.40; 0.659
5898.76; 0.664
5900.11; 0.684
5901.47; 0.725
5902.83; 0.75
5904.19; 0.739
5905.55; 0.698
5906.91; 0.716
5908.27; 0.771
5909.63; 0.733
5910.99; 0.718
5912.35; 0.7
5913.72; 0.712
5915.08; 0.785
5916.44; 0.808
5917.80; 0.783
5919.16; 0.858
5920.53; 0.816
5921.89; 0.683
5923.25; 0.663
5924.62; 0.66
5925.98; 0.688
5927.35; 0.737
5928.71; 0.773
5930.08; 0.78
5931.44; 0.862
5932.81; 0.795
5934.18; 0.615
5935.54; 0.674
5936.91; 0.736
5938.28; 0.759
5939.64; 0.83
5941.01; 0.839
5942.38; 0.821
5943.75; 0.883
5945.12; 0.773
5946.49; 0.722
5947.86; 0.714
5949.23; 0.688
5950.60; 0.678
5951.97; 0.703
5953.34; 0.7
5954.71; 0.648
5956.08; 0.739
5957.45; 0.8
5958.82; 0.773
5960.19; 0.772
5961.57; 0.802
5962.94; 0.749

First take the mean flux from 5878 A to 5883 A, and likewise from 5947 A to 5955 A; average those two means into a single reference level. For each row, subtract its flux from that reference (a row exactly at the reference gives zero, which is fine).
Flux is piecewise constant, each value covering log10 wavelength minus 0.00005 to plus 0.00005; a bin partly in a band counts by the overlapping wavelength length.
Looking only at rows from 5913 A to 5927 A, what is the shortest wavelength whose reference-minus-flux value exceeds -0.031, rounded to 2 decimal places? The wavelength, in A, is 5913.72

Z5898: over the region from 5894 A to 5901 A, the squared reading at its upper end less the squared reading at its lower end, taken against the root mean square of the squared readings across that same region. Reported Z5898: 0.0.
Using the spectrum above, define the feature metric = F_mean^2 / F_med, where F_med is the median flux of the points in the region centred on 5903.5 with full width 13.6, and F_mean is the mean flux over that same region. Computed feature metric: 0.71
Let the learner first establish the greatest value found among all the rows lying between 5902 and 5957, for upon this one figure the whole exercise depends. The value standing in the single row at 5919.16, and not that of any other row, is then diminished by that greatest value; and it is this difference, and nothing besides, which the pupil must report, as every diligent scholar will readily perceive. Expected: -0.025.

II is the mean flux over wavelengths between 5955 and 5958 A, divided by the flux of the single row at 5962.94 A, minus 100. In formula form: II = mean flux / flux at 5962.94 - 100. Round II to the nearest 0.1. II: -99.0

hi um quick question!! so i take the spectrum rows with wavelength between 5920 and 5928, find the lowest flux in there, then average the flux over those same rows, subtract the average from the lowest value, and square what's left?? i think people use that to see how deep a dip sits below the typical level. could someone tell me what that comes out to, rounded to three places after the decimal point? 0.002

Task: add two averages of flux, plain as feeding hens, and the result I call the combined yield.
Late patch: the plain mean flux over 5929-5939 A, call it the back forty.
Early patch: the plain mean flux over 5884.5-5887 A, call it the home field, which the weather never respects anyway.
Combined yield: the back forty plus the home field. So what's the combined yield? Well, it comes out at 1.37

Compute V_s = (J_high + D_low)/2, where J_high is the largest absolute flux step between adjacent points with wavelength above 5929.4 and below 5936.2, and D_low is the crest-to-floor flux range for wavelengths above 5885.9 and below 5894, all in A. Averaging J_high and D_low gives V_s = 0.16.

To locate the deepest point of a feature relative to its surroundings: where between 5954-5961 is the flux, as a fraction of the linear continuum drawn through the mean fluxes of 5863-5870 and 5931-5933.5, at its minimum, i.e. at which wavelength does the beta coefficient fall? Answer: 5954.71 A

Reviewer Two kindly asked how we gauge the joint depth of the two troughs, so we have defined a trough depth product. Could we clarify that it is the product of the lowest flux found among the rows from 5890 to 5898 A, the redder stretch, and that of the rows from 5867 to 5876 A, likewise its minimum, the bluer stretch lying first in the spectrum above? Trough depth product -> 0.388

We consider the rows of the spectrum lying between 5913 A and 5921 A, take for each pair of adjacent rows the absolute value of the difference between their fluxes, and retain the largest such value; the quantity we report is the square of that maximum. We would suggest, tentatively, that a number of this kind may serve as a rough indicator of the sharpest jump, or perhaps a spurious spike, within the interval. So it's 0.006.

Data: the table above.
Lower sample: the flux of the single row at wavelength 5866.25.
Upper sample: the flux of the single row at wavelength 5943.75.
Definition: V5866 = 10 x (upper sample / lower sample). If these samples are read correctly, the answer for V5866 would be 12.9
